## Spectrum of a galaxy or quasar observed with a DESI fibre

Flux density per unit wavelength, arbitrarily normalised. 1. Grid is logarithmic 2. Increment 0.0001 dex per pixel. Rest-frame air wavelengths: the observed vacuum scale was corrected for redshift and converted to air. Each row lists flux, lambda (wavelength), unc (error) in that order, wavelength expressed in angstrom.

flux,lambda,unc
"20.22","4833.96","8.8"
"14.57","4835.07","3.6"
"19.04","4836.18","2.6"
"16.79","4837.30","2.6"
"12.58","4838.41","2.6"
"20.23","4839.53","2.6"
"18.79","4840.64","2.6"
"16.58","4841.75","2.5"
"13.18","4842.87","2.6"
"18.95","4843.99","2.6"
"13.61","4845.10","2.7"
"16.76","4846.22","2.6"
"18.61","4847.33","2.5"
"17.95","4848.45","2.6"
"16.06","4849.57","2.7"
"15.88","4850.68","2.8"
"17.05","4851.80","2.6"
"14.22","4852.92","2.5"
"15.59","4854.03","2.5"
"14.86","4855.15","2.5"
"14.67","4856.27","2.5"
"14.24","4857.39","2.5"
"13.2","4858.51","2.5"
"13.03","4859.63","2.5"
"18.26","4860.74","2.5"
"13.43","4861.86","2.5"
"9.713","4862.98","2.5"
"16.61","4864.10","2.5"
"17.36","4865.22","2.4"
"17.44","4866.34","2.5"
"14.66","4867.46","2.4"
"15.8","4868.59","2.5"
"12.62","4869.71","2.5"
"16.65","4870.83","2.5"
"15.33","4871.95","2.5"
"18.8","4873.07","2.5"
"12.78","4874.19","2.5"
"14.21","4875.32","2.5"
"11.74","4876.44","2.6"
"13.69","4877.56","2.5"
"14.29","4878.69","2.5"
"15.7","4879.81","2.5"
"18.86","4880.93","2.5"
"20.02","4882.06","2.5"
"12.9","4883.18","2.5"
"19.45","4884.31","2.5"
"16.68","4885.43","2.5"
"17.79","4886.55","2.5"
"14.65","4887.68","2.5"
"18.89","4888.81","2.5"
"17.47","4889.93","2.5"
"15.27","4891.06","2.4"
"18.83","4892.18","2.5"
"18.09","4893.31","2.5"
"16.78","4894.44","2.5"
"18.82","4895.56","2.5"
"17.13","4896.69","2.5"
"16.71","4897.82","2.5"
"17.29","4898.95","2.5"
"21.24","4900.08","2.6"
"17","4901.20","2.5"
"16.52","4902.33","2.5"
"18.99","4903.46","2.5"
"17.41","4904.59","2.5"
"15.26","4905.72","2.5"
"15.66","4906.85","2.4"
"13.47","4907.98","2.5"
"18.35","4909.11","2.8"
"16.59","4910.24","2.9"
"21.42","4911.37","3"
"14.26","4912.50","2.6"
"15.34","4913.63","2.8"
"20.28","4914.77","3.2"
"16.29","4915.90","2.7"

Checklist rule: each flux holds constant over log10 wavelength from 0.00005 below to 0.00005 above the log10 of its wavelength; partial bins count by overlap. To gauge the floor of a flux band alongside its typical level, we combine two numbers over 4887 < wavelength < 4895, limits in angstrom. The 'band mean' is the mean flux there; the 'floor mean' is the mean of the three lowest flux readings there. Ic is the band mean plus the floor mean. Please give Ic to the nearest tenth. 32.7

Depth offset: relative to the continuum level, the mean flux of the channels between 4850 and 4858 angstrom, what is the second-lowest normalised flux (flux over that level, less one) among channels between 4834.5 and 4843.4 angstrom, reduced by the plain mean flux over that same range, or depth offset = -16.6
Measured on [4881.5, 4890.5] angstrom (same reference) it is -17.3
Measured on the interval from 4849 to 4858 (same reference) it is -15.4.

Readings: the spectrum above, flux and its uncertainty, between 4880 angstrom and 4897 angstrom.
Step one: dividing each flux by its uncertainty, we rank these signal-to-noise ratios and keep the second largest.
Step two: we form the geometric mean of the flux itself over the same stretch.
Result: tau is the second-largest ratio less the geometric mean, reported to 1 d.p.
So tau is -9.6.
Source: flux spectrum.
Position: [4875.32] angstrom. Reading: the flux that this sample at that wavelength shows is 14.21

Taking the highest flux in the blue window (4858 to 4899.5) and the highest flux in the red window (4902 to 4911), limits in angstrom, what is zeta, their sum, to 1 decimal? 39.0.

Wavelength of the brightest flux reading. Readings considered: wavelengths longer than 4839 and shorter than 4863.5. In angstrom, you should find 4839.53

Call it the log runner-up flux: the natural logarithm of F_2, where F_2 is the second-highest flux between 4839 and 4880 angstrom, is 2.94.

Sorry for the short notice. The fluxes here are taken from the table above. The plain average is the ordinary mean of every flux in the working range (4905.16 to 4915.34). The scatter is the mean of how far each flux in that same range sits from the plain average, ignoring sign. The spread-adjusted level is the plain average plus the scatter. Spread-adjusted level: 18.9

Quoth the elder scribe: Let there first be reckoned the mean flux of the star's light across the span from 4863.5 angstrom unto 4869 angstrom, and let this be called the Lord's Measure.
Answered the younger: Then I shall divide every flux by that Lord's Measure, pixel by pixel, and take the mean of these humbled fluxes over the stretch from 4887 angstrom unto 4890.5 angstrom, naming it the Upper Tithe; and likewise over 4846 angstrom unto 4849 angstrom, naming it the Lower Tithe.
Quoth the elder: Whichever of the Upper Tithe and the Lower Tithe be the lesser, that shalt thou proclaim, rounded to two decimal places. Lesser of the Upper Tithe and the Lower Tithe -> 1.04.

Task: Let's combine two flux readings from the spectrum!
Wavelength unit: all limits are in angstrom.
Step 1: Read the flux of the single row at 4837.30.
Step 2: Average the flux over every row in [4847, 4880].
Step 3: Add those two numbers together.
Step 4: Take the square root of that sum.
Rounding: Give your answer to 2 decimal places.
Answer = 5.65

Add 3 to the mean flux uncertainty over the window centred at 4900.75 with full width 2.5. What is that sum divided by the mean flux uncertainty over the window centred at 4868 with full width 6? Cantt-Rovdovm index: 2.25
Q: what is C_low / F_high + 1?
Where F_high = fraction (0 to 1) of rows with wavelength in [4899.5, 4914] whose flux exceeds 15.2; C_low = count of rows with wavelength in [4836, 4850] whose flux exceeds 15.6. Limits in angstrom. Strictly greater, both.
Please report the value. 13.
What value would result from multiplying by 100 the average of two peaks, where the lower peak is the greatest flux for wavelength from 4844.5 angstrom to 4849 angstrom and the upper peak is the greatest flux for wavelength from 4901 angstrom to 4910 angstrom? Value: 1880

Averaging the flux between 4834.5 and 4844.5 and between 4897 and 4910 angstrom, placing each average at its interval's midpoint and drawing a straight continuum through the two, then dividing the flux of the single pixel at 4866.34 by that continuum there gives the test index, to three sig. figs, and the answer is 1.03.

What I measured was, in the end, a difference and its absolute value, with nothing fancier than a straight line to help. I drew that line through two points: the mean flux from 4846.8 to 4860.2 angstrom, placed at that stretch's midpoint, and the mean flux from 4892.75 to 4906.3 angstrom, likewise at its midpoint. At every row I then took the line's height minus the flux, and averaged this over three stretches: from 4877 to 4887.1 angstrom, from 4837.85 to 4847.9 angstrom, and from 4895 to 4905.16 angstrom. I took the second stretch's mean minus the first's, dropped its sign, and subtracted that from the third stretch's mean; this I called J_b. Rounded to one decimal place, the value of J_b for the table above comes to -2.1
